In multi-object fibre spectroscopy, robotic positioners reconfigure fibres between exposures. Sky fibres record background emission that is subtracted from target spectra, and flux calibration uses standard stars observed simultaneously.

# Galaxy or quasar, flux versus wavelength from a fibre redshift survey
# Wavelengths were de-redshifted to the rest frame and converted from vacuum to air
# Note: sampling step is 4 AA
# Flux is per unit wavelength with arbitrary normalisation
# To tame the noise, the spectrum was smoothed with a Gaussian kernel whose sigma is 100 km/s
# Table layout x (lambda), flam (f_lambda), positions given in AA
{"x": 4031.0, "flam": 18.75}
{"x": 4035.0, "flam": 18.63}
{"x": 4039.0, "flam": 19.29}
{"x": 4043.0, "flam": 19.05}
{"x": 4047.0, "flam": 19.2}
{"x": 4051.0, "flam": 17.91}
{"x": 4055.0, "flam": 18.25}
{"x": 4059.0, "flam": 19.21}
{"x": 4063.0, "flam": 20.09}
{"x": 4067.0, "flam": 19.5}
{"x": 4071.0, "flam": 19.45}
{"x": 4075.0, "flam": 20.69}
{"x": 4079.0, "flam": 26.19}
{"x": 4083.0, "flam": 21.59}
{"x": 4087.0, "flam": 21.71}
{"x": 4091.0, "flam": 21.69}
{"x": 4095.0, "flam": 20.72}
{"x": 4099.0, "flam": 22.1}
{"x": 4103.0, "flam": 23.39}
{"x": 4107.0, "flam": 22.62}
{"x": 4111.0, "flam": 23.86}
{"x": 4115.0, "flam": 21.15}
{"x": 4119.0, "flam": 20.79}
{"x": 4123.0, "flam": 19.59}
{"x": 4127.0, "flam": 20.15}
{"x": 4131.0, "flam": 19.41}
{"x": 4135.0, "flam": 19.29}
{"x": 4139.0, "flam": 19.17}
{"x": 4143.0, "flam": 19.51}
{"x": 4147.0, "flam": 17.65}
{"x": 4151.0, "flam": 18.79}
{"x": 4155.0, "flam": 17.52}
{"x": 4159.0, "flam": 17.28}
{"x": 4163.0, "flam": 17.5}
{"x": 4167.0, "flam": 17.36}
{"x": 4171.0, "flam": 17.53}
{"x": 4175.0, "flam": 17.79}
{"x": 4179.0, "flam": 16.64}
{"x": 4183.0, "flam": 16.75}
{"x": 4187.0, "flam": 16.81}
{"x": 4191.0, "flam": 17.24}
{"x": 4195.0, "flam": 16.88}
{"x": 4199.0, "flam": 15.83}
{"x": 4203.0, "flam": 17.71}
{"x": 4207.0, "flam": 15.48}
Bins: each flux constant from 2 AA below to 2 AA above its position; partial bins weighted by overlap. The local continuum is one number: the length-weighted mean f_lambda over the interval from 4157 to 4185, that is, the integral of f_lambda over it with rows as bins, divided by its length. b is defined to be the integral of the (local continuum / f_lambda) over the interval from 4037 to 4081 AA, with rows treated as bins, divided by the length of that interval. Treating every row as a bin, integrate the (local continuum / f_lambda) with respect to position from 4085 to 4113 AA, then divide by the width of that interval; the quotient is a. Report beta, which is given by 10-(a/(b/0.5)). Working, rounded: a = 0.78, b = 0.88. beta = 9.56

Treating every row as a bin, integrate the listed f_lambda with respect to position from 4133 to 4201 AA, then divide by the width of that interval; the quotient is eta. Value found 17.6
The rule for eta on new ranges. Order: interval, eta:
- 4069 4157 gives 20.8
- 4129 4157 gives 18.8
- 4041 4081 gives 20.0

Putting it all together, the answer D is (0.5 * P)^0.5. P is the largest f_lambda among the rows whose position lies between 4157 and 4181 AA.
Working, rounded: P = 17.79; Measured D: 2.98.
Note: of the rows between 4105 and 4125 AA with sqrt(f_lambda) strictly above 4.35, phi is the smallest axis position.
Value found 4107.0 AA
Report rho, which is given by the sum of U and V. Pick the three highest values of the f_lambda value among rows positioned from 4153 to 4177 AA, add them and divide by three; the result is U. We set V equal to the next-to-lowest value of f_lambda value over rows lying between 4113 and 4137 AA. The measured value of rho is 37.0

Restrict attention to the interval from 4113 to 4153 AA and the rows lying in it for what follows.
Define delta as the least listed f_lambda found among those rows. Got 17.65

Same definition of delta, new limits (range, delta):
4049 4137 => 17.91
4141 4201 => 15.83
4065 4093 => 19.45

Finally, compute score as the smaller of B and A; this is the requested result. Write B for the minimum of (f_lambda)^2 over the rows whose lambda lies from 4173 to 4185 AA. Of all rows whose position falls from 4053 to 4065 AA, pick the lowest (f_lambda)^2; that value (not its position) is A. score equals 277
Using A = 333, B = 277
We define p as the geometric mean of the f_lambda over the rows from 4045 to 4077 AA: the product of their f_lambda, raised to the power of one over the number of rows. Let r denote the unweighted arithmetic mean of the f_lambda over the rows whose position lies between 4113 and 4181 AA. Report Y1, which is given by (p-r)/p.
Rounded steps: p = 19.3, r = 18.7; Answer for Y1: 0.03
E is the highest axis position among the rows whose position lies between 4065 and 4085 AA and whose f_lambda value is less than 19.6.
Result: 4071.0 AA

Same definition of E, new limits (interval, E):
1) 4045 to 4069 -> 4067.0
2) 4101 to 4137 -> 4135.0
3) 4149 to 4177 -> 4175.0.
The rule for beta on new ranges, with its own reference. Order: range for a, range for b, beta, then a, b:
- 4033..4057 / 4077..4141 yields 9.43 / 0.92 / 0.81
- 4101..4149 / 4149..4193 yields 9.57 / 0.85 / 0.99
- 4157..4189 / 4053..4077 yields 9.43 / 1.00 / 0.89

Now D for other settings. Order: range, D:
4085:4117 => 3.45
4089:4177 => 3.45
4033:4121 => 3.62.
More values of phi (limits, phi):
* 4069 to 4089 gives 4071.0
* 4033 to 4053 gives 4039.0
